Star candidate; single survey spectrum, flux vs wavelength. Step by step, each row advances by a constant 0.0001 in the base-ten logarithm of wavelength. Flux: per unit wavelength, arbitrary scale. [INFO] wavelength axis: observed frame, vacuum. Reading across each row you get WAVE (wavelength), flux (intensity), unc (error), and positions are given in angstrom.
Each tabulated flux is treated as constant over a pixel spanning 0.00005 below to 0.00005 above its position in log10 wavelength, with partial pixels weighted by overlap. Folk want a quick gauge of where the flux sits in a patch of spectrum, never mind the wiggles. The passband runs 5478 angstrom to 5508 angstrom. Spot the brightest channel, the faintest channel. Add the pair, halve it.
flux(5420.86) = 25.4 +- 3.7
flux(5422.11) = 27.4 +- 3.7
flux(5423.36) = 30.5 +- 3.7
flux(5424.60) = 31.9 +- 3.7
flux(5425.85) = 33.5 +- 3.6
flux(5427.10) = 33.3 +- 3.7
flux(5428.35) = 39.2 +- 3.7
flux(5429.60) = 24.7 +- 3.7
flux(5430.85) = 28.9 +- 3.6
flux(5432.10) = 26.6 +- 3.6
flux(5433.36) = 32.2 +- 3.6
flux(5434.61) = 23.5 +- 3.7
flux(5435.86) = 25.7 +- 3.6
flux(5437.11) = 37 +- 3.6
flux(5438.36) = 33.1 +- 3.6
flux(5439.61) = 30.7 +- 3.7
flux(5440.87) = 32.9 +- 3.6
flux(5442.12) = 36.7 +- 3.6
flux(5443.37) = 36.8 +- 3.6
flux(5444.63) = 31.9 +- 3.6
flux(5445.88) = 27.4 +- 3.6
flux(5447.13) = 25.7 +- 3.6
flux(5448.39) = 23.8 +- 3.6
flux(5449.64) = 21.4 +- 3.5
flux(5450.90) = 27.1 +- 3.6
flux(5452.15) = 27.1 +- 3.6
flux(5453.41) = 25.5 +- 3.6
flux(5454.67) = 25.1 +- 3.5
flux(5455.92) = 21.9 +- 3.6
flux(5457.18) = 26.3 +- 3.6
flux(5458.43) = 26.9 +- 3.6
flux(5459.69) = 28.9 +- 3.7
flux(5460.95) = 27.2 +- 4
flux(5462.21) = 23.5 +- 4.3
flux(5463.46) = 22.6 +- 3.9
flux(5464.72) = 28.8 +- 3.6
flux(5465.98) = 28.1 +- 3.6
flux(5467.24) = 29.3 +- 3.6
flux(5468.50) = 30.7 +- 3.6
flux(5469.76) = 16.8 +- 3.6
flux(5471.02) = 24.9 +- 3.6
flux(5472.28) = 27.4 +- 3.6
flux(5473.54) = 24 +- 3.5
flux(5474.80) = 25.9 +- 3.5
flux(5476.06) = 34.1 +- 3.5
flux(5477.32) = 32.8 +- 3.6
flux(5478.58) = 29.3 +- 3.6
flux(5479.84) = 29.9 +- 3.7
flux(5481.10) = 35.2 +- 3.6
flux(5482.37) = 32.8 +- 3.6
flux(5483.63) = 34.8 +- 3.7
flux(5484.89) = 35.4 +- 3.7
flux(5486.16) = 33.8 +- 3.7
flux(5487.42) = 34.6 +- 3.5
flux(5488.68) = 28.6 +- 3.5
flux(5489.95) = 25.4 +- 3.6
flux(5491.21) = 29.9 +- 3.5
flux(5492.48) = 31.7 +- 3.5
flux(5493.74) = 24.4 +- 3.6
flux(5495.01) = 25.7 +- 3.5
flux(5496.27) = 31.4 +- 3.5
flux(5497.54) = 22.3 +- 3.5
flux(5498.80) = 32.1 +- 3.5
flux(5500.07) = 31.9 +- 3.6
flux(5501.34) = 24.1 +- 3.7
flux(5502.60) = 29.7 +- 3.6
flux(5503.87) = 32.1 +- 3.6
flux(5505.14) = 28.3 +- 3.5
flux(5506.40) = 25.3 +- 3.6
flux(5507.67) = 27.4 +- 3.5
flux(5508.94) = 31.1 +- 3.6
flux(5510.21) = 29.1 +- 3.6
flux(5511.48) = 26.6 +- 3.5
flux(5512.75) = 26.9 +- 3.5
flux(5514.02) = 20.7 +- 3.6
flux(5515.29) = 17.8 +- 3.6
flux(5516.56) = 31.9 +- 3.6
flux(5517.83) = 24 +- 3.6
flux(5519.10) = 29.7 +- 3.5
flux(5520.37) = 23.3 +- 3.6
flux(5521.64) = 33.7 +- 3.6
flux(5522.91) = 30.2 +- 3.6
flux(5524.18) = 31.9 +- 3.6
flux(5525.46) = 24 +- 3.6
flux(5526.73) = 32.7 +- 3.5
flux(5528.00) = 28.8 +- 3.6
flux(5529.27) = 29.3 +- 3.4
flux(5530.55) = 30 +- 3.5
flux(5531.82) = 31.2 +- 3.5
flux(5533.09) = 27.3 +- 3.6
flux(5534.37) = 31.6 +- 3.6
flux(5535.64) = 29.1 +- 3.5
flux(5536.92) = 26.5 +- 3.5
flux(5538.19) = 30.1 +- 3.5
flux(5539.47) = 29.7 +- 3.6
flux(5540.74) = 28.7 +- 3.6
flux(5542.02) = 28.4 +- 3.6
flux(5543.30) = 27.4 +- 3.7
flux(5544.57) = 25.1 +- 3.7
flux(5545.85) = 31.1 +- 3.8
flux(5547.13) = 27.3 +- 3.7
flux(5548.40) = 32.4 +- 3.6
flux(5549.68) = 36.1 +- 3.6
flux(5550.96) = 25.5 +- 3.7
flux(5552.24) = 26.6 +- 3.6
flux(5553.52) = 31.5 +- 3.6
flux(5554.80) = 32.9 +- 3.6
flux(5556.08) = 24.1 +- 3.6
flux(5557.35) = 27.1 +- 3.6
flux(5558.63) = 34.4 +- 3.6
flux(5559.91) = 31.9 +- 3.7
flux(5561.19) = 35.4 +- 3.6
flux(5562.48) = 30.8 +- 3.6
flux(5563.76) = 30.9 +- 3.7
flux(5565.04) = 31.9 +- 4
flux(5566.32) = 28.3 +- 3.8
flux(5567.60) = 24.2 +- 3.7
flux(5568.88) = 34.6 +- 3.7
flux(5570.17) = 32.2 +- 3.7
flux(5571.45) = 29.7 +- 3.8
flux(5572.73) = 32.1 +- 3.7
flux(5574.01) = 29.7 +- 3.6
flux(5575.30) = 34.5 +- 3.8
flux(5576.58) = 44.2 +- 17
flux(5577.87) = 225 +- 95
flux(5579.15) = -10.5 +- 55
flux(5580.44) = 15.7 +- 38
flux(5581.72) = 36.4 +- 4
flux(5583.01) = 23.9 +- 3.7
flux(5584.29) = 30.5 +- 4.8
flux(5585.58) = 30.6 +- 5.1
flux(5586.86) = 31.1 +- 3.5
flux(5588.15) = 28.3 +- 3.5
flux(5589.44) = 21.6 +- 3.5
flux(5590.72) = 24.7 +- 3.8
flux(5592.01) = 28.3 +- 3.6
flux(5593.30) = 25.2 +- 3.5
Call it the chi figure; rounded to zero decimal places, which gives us 29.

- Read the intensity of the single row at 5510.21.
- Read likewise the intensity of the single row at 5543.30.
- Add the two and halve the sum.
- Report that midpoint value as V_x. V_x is 28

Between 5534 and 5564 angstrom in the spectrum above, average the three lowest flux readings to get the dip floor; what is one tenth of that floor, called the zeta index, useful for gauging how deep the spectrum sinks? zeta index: 2.5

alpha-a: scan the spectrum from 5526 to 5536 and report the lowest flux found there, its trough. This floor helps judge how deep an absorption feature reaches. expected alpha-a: 27.3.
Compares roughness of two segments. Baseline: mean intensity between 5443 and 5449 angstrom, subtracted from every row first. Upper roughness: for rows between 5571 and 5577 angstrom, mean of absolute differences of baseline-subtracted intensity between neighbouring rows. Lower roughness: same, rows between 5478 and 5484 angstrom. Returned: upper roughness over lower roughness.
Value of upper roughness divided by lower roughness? 1.9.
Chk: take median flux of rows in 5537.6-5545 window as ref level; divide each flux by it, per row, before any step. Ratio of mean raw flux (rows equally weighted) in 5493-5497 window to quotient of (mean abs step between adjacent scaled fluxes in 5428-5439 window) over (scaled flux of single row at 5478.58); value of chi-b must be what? 121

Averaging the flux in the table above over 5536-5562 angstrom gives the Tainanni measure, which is 29.6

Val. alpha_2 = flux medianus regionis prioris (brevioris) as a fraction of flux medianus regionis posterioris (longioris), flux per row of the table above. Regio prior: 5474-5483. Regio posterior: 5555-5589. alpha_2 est 1.06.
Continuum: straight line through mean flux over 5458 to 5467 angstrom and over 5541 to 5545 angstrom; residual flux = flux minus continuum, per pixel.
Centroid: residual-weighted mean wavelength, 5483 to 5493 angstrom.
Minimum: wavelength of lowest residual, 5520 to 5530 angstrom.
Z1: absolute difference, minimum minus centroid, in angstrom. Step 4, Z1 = 33.6 angstrom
